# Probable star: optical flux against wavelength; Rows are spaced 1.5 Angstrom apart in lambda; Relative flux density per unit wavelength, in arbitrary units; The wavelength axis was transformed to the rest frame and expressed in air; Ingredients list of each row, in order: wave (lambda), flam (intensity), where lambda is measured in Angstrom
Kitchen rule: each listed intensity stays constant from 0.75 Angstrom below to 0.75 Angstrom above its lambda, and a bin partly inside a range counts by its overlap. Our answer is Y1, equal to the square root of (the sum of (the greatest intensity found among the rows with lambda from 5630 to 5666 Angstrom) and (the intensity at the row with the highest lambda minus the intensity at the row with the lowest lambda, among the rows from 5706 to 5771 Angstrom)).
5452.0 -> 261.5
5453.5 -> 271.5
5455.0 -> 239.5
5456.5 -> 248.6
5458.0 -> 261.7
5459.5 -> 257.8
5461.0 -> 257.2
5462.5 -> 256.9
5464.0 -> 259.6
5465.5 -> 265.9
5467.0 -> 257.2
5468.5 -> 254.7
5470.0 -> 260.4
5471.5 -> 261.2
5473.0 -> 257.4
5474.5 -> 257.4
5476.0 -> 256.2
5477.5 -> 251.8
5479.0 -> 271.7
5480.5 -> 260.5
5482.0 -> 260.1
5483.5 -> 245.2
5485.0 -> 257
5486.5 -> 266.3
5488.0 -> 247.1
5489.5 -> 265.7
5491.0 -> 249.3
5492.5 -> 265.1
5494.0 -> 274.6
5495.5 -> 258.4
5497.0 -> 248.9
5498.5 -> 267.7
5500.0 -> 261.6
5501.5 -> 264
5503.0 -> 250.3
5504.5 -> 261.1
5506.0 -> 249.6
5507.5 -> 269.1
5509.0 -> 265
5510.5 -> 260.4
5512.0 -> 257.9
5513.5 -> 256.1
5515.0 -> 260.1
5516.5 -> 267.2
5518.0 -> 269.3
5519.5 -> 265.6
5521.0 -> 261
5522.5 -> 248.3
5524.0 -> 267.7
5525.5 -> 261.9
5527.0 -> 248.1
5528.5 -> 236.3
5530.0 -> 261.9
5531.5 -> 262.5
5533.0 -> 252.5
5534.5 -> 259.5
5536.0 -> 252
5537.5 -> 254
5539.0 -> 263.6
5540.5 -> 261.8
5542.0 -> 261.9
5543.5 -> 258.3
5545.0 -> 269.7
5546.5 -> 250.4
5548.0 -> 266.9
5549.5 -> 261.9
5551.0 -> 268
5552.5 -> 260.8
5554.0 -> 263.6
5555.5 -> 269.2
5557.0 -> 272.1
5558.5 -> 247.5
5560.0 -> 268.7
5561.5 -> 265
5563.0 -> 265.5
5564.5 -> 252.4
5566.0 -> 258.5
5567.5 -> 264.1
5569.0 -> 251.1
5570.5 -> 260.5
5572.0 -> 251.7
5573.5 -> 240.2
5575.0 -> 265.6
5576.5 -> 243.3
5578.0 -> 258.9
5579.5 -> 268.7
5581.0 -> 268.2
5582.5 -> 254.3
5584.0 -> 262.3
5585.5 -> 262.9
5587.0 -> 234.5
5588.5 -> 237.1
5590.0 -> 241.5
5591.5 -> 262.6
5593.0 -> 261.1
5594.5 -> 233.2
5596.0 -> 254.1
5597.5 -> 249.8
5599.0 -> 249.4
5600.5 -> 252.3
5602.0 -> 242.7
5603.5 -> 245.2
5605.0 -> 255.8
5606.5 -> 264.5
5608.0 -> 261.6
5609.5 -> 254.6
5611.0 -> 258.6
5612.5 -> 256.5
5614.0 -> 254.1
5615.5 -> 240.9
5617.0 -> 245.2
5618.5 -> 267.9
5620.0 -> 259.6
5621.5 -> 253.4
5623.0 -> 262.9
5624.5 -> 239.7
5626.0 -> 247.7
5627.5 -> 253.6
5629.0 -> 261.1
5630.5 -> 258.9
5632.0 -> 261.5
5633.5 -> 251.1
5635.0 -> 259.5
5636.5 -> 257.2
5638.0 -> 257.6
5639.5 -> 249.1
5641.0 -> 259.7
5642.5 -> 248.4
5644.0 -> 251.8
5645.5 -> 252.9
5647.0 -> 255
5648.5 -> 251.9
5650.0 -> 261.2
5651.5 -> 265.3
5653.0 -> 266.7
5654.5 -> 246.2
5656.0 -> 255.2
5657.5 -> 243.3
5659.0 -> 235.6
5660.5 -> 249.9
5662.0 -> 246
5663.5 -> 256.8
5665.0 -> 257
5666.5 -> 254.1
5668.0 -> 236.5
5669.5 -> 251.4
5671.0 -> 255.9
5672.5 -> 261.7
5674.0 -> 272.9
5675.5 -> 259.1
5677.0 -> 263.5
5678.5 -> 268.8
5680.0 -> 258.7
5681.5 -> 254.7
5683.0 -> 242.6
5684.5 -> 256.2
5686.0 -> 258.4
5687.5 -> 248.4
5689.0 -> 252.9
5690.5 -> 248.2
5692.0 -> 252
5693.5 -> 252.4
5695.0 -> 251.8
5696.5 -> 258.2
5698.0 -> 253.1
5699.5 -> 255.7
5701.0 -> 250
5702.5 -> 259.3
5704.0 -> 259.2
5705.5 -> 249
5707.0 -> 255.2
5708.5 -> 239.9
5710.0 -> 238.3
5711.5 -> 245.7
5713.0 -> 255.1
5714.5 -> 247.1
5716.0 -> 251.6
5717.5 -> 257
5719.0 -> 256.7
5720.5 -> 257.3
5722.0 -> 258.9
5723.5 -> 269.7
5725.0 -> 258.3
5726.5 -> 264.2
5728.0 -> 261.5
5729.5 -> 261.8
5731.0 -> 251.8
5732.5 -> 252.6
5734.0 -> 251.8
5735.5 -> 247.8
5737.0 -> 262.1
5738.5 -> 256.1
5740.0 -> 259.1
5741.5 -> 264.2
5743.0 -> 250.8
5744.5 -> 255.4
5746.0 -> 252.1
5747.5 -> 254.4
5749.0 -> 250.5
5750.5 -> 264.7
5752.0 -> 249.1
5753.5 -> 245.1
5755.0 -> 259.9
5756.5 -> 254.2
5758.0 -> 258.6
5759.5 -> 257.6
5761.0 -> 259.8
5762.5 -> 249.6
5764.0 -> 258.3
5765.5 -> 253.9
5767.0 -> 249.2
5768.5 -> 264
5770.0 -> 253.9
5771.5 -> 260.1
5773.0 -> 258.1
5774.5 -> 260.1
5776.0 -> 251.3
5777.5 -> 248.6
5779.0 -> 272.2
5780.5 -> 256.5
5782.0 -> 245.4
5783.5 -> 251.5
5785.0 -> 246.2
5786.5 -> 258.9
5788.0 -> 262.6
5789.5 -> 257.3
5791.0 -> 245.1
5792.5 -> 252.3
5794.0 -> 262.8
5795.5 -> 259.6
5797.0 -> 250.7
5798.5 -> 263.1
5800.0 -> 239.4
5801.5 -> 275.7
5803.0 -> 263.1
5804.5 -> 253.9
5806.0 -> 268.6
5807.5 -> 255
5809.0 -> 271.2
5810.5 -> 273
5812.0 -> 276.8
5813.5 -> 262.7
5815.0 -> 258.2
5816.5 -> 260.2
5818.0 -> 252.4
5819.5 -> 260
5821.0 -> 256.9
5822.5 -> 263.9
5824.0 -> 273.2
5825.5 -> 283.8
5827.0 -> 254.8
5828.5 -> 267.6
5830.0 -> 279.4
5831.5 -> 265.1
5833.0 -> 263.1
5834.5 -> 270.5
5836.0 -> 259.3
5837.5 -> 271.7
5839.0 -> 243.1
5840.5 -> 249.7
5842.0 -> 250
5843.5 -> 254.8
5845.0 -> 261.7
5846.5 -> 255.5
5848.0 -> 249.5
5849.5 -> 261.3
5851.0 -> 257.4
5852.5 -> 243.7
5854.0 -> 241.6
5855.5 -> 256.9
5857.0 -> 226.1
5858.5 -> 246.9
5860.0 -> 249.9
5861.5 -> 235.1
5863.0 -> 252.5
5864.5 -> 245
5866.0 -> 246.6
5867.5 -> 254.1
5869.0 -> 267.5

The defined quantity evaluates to 16.3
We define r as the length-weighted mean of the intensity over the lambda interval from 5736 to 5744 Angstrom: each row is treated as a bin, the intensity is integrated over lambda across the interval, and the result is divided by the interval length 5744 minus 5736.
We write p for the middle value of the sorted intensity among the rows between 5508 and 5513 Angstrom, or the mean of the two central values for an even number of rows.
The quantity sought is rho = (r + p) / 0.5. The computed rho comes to 1037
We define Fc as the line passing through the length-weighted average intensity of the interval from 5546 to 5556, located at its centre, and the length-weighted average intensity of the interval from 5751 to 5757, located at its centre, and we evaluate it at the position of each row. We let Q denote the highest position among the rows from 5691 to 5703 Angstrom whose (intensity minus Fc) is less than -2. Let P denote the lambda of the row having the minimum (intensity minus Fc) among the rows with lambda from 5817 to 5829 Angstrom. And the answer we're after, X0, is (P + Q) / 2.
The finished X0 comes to 5759.5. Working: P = 5818.0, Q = 5701.0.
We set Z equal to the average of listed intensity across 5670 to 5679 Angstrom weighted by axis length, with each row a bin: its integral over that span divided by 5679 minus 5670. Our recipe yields 263.2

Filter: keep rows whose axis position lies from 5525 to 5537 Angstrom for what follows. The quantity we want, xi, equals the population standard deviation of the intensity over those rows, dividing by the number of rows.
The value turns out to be 8.5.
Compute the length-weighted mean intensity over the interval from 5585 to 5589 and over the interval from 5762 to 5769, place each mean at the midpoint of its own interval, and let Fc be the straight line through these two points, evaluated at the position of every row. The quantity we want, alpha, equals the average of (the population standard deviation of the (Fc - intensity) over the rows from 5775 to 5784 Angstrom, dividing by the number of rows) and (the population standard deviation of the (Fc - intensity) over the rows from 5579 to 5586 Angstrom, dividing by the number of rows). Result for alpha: 7.0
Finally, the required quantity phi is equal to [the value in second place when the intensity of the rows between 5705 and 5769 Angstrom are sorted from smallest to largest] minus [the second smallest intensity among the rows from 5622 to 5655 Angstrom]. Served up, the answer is -6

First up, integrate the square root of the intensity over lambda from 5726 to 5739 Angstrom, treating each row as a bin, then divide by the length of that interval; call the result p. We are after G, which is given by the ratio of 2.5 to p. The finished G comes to 0.156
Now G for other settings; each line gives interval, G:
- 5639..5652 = 0.157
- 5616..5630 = 0.157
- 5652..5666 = 0.158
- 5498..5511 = 0.155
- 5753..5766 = 0.156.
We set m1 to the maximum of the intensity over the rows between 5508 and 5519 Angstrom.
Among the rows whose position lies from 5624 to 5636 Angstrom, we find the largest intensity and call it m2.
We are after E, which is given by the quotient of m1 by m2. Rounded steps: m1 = 269.3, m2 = 261.5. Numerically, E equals 1.03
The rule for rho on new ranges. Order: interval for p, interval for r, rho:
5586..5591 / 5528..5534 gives 983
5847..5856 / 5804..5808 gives 1026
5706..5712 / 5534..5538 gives 996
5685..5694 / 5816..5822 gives 1019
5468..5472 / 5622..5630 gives 1027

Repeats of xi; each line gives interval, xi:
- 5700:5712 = 7.5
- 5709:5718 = 6.3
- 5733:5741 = 5.1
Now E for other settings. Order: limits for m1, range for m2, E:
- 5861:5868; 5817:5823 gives 0.96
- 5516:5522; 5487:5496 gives 0.98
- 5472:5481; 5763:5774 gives 1.03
